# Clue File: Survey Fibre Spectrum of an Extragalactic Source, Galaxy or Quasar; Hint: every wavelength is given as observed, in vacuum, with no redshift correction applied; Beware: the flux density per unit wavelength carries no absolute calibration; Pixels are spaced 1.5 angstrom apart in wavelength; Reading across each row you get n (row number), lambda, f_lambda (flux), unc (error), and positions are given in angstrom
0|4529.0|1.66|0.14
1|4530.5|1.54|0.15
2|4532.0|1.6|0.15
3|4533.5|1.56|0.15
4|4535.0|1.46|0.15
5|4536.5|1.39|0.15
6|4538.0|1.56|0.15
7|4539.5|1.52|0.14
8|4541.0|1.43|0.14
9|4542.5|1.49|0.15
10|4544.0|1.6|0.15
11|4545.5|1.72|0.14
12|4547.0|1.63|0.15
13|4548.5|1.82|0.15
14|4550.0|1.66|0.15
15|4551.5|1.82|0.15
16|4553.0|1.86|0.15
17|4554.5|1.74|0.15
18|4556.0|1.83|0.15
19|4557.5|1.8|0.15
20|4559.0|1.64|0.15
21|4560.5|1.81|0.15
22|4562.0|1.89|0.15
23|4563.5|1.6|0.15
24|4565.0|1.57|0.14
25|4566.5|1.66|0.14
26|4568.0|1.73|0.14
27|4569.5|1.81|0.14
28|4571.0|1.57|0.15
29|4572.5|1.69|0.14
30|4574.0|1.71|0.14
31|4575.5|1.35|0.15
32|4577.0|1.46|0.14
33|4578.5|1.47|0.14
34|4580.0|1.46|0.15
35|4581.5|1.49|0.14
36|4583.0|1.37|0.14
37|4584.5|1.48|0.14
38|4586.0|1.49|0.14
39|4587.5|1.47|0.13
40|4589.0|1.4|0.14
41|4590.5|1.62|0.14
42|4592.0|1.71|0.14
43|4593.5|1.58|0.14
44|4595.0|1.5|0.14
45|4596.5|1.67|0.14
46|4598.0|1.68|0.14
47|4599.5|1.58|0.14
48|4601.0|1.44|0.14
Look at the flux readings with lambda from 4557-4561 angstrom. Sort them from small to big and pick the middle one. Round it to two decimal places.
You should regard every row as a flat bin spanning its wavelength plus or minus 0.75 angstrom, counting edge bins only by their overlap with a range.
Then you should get 1.80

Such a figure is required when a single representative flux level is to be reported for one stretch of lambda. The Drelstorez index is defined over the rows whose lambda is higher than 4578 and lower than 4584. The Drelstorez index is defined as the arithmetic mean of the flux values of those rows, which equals 1.45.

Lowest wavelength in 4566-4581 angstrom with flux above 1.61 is 4566.5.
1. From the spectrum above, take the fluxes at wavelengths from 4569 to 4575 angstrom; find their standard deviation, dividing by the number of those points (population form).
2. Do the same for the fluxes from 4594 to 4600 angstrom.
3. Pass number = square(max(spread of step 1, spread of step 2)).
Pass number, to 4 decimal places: 0.0073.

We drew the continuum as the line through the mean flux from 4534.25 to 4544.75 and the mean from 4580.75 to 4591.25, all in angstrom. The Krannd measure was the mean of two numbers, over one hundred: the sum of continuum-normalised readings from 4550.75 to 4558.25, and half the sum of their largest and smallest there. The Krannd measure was 0.036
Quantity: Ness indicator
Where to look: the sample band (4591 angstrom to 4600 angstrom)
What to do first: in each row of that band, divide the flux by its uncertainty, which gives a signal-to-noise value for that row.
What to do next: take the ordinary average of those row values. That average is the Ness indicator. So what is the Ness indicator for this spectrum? 11.6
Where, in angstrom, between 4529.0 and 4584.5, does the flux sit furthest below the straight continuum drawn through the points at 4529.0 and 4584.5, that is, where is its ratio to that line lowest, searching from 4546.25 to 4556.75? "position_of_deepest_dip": 4547.0 angstrom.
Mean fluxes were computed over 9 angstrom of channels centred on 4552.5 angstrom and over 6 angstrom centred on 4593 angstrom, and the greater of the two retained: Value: 1.79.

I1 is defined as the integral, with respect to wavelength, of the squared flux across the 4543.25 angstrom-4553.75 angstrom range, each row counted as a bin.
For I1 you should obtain 31.5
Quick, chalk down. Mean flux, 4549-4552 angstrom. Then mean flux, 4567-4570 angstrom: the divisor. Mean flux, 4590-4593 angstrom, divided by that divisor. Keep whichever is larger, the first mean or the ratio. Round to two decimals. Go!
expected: 1.74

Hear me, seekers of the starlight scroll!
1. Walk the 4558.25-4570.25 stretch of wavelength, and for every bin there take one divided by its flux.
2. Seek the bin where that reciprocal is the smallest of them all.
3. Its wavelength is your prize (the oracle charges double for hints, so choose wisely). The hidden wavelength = 4562.0 angstrom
